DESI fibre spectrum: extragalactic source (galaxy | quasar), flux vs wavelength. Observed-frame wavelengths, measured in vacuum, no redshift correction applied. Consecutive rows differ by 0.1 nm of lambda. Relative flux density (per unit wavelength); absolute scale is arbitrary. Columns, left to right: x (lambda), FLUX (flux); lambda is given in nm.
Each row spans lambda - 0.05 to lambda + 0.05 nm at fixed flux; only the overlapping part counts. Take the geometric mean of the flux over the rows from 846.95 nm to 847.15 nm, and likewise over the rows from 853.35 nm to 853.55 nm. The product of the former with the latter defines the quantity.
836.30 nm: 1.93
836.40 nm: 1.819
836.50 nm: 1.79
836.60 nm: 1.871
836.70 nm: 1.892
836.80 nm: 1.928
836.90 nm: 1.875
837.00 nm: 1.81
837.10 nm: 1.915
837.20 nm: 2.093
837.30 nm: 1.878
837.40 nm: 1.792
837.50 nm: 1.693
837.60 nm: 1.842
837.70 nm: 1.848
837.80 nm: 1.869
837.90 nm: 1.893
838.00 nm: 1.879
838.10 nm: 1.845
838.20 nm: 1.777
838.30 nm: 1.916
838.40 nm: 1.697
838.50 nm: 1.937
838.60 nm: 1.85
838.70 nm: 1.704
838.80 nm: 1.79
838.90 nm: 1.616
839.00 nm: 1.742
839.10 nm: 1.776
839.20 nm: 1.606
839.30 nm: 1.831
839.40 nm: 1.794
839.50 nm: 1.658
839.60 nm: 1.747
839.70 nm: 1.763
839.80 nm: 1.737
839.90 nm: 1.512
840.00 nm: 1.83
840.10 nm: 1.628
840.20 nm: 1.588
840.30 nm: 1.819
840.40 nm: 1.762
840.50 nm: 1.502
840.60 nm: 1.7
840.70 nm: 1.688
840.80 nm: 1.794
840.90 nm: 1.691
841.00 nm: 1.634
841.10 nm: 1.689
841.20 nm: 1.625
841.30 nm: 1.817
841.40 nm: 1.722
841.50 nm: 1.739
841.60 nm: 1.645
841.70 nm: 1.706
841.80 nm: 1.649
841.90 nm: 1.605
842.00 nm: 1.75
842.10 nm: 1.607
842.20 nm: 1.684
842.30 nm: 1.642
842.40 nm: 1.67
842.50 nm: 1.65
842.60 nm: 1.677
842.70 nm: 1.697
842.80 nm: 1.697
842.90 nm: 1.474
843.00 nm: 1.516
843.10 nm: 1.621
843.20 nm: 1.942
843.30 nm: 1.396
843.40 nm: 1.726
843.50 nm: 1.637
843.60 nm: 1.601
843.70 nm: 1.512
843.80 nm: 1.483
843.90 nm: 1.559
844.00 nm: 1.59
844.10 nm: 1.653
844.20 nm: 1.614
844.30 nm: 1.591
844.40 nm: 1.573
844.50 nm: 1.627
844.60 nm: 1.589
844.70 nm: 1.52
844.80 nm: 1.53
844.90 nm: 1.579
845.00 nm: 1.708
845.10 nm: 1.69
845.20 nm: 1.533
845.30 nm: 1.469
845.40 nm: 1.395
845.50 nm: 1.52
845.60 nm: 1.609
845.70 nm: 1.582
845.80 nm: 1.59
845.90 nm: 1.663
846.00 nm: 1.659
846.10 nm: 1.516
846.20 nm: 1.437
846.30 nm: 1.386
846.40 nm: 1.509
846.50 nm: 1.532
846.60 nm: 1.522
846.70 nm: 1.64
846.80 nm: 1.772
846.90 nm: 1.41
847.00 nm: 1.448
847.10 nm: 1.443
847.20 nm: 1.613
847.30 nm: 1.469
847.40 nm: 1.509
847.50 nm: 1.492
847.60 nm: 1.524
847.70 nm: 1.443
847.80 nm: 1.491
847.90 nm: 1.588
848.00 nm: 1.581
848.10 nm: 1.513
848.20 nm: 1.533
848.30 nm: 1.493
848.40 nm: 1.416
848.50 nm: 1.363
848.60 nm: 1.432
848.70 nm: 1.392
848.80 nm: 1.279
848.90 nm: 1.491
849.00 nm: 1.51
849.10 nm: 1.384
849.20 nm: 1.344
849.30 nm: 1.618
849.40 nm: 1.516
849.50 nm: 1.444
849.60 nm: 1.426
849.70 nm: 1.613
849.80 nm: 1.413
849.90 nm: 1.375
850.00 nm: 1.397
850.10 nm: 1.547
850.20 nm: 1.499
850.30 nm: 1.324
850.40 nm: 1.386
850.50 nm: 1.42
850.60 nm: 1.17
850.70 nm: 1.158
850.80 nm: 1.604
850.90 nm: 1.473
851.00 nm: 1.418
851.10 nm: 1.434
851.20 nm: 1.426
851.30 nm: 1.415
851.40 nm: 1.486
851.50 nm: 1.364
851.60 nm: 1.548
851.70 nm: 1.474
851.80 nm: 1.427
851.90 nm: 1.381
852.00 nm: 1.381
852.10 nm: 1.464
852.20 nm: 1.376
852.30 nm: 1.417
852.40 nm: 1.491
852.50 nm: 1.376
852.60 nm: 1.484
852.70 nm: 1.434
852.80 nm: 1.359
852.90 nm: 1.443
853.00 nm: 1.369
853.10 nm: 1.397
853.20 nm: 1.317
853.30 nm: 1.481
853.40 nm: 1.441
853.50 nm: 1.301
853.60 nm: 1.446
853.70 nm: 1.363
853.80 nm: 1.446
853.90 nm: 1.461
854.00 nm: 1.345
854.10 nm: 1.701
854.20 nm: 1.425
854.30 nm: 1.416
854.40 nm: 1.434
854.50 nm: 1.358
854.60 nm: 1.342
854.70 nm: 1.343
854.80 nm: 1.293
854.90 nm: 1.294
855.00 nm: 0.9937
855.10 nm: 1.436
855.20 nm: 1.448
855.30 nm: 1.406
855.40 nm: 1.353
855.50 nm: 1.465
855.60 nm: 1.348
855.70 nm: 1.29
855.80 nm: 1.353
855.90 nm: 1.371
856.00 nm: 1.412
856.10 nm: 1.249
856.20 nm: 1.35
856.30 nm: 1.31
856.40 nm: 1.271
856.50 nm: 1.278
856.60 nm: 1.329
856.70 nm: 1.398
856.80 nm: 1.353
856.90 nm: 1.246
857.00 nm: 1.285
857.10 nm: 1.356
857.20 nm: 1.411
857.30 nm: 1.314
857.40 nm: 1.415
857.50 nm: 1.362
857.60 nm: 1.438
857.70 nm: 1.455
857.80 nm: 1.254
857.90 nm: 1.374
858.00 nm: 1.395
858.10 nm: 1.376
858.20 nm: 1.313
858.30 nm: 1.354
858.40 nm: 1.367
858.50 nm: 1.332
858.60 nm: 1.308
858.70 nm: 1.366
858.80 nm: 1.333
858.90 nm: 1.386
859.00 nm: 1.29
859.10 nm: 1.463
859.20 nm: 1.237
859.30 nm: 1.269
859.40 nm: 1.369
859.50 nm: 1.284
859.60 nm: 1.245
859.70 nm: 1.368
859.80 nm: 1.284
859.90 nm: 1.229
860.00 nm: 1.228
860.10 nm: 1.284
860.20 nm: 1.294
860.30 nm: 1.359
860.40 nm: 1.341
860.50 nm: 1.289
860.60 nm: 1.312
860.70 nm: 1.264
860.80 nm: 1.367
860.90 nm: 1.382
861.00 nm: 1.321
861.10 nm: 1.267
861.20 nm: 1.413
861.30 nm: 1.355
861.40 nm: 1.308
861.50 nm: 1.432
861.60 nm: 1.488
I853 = 1.98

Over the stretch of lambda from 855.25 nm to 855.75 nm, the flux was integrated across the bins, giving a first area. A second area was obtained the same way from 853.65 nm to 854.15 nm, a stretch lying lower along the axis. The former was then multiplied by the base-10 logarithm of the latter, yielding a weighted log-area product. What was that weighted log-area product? -0.093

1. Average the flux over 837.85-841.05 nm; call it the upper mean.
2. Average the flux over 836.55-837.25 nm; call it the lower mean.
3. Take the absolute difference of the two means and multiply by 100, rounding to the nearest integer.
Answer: 17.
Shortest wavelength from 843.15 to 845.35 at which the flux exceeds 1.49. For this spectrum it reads 843.20 nm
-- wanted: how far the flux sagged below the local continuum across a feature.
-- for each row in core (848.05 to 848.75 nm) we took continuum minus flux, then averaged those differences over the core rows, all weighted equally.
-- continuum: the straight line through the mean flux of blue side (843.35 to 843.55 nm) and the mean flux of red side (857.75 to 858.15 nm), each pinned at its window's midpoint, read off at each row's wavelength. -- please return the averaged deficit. 0.12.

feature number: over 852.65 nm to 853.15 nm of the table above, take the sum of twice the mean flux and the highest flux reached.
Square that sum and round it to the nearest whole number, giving 18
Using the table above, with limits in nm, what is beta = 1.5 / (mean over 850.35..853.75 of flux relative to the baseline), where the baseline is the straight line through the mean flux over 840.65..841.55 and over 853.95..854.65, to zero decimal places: -22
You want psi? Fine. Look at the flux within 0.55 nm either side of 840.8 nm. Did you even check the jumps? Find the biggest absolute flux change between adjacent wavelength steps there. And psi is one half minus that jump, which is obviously 0.24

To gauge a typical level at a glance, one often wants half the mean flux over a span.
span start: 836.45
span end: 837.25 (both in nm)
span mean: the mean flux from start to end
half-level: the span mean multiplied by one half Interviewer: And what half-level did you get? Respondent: 0.95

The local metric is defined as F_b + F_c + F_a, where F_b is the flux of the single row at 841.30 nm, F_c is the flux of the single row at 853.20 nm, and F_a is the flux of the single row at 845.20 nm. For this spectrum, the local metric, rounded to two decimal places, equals 4.67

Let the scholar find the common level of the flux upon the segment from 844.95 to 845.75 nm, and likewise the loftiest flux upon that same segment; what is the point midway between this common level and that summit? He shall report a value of 1.64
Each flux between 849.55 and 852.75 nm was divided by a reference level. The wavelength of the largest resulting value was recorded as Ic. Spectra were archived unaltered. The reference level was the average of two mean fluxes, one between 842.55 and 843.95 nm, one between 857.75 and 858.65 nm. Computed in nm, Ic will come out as 849.70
